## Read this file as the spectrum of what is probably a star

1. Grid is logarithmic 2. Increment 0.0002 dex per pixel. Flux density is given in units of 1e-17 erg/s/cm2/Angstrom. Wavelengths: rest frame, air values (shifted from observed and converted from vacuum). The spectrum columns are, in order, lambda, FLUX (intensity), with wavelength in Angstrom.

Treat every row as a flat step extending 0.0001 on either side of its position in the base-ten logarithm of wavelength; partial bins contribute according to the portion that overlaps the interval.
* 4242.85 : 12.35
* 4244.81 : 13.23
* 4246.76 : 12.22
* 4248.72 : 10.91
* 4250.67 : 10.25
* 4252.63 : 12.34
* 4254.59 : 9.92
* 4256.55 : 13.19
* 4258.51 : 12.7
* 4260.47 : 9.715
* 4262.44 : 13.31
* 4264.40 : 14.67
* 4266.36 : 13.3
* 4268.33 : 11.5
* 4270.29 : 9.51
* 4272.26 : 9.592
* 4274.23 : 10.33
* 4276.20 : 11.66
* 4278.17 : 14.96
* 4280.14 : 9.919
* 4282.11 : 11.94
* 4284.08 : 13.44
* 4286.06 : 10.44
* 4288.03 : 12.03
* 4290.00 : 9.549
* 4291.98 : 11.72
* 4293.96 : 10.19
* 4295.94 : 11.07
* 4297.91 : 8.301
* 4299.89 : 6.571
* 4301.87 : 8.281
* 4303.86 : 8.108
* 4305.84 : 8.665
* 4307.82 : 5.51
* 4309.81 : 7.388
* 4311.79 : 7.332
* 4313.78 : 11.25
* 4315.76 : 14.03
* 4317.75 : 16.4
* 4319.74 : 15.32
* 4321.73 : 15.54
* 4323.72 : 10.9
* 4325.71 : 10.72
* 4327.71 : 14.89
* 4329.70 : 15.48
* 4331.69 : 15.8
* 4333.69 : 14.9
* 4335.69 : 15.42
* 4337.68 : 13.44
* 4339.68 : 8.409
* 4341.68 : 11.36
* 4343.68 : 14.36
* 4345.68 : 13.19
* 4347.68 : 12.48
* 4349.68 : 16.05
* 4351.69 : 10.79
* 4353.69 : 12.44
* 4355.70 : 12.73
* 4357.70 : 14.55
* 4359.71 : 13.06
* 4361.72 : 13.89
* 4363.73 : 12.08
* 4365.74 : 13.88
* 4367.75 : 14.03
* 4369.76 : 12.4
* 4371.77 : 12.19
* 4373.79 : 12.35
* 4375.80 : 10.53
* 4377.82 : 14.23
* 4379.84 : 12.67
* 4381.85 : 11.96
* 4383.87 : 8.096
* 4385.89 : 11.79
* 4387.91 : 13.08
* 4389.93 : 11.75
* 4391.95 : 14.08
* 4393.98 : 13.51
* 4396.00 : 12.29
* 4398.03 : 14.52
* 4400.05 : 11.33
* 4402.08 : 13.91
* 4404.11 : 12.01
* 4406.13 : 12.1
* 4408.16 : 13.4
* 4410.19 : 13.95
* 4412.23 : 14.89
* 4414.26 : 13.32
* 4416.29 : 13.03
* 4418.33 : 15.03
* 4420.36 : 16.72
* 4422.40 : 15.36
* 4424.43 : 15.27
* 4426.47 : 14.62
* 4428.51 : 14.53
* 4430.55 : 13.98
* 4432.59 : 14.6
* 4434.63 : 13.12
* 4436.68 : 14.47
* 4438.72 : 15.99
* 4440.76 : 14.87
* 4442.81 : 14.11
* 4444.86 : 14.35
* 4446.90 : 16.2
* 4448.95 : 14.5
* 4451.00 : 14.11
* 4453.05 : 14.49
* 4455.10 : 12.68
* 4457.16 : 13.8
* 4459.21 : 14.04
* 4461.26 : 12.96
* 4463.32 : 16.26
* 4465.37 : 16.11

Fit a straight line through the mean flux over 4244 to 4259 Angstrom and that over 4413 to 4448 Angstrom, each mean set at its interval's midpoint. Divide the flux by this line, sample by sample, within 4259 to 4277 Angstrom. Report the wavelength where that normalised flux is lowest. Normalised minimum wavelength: 4270.29 Angstrom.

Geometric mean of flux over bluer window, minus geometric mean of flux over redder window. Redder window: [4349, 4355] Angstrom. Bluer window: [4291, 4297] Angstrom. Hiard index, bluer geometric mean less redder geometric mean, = -1.9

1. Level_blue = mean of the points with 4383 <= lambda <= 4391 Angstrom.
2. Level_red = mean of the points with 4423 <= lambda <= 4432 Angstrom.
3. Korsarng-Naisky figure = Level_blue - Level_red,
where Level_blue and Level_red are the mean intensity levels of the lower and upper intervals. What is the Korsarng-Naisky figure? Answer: -3.4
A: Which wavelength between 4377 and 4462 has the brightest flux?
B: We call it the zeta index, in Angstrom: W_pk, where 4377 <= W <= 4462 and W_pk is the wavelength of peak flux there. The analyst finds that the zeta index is 4420.36 Angstrom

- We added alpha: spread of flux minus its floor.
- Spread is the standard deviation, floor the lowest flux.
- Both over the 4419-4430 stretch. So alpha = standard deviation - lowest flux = -13.7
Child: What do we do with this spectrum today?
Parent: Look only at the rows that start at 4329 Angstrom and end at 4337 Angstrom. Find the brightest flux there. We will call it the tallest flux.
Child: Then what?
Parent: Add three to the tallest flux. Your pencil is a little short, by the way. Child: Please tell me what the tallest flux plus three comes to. 19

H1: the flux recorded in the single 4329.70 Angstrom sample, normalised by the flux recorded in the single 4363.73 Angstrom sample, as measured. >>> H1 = 1.28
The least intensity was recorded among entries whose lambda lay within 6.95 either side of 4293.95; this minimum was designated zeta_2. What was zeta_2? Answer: 6.571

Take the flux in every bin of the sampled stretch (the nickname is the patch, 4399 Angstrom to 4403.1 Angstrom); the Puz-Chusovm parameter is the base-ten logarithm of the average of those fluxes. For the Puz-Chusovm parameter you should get 1.10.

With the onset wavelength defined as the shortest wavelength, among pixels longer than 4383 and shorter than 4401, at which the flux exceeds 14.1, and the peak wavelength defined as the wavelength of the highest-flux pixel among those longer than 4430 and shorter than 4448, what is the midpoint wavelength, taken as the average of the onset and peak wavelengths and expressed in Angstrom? 4422.5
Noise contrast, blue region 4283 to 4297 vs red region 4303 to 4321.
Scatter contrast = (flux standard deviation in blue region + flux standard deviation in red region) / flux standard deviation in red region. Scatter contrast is 1.3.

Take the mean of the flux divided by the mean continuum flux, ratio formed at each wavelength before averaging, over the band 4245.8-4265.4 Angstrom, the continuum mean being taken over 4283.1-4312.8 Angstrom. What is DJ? 1.29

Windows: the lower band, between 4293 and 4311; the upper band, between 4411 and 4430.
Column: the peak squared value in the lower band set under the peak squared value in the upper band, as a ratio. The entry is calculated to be 2.28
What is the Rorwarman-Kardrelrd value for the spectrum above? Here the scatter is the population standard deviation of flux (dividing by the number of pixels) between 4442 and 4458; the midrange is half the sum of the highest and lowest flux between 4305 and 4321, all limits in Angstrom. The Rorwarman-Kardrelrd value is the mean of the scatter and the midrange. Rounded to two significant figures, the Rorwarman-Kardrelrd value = 5.9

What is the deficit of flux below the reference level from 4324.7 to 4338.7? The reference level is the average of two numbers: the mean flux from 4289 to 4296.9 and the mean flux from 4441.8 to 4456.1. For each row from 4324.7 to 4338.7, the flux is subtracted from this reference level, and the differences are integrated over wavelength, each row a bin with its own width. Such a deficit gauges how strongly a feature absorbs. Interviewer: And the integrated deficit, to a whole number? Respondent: -26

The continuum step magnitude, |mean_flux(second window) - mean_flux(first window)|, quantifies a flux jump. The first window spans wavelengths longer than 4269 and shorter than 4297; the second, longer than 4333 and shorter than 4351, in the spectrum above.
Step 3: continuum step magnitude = 2.1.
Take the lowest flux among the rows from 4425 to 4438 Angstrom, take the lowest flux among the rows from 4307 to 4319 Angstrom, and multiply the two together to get 72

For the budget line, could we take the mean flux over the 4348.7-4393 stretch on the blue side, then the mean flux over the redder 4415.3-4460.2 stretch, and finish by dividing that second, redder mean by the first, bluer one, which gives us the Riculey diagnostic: 1.15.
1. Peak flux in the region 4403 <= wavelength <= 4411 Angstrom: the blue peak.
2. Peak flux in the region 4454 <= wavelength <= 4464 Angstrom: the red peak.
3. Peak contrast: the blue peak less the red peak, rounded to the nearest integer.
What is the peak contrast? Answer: -2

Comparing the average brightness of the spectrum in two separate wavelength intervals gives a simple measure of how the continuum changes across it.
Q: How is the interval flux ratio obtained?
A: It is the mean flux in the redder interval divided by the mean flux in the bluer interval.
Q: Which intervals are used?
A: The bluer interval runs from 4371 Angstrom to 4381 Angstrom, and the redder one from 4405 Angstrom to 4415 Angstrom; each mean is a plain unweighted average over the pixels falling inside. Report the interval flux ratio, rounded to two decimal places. 1.09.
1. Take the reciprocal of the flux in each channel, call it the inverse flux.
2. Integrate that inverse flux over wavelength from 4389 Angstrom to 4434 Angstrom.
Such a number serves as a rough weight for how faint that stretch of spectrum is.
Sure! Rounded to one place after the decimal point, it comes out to 3.3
